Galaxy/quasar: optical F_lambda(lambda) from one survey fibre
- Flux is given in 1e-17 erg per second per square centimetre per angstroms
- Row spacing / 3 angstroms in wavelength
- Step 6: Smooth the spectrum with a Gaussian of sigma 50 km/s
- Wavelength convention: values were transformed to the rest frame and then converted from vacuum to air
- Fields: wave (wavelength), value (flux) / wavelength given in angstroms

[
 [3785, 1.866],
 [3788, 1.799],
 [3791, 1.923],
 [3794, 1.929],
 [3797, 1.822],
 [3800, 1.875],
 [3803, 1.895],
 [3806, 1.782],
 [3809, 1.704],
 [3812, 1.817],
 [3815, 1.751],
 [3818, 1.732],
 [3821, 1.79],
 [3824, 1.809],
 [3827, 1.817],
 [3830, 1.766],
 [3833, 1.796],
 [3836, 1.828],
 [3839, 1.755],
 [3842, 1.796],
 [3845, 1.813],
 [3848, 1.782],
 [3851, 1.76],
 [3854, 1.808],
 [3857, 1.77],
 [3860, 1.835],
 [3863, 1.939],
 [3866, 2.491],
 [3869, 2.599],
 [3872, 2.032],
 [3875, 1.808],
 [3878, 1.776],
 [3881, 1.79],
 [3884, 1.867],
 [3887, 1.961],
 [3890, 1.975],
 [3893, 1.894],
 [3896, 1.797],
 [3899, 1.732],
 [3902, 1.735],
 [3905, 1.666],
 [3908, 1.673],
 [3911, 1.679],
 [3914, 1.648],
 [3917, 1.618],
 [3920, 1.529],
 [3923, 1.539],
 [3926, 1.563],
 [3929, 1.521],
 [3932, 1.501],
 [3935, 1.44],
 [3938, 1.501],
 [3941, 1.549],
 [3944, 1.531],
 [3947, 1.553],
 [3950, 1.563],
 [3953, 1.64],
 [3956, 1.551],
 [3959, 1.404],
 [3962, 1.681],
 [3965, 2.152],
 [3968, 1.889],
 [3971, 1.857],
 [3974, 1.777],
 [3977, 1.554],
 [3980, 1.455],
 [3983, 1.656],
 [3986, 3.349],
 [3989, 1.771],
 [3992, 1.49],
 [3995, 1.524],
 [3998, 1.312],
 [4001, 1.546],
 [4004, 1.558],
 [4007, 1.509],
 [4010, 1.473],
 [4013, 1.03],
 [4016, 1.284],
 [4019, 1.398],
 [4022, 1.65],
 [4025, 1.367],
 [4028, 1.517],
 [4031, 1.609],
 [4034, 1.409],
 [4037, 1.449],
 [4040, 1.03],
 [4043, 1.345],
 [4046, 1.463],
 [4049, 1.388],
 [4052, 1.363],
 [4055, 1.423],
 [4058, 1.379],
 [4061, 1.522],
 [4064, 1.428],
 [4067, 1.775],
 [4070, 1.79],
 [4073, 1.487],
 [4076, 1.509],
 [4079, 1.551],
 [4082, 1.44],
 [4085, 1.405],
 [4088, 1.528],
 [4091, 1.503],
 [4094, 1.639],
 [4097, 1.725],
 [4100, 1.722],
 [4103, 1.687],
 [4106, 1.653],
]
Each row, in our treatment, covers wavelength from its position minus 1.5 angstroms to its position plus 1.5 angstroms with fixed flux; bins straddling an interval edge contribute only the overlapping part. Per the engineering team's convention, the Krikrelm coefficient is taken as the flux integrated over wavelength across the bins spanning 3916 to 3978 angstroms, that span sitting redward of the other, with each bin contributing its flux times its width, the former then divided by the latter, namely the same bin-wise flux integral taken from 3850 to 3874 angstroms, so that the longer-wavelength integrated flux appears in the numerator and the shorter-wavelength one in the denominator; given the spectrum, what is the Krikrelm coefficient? 2.1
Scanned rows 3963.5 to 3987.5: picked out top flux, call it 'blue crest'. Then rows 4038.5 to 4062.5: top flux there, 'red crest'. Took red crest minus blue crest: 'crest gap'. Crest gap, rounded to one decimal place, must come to -1.8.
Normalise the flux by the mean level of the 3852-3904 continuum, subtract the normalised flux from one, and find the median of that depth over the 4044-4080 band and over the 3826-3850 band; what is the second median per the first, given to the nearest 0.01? 0.29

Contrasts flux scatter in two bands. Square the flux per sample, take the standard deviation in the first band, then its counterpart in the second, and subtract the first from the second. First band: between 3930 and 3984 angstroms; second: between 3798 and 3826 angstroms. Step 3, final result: -0.4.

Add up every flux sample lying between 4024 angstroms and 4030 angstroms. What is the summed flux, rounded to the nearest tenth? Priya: 2.9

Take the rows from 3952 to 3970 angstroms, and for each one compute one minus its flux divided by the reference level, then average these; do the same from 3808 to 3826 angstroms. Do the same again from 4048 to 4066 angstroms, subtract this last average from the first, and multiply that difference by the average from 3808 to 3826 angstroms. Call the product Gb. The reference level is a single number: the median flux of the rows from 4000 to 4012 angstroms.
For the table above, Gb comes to 0.031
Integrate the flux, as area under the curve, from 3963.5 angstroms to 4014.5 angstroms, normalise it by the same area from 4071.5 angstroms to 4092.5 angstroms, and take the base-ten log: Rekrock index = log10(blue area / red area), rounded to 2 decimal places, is 0.44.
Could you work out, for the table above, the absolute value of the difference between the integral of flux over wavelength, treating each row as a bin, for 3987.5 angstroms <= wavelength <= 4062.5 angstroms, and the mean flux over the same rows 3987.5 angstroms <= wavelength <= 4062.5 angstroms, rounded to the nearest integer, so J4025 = 106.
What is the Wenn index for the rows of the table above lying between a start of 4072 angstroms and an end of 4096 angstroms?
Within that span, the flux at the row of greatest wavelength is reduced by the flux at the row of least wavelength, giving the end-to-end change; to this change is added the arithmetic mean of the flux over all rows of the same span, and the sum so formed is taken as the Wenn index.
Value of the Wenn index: 1.66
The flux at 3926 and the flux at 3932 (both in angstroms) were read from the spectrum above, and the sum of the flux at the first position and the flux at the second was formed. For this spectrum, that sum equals 3.06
